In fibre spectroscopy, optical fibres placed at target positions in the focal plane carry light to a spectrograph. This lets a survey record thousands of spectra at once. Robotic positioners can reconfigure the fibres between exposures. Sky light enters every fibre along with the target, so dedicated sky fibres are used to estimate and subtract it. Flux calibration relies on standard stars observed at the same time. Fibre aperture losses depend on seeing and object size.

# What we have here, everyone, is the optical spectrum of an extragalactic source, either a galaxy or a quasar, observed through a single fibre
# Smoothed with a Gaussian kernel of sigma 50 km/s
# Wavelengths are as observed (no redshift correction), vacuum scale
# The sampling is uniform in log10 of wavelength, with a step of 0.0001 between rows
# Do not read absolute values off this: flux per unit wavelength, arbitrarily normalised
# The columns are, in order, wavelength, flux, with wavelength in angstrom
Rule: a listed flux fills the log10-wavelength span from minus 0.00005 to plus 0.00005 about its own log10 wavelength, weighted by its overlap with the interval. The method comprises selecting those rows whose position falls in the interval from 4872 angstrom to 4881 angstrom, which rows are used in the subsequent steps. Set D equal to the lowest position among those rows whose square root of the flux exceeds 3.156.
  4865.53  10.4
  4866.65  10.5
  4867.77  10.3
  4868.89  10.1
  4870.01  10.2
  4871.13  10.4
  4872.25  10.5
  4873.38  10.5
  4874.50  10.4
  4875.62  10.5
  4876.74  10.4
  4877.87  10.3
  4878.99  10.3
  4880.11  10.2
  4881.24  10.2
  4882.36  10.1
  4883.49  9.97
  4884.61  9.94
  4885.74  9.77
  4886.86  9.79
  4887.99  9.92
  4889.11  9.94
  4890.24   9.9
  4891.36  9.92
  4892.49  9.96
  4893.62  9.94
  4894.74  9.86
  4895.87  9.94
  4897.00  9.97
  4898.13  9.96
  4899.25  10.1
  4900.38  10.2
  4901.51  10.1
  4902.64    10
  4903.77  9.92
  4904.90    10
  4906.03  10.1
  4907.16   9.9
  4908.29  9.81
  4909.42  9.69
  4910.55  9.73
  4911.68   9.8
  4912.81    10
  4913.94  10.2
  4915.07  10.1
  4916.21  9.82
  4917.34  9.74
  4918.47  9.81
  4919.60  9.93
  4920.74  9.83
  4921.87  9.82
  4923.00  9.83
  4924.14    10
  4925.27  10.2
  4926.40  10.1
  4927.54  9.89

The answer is 4872.25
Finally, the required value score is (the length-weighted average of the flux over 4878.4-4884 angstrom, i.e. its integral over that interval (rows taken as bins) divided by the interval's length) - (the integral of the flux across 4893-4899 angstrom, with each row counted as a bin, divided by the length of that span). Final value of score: 0.2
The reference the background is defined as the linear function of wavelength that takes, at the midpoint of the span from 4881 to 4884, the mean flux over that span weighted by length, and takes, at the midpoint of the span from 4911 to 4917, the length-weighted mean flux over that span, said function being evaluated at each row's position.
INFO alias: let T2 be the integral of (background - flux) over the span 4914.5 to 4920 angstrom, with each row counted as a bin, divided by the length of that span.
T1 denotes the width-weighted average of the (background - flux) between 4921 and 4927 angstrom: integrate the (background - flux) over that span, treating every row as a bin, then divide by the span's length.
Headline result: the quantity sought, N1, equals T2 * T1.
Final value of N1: -0.0037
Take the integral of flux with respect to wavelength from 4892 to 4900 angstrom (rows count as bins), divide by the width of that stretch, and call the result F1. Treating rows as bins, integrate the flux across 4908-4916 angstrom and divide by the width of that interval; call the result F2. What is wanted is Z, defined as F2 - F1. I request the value -0.07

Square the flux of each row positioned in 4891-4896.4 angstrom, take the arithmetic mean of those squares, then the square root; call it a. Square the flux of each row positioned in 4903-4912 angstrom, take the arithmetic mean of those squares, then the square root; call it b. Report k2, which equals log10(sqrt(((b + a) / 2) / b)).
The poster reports 0.0006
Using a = 9.92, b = 9.9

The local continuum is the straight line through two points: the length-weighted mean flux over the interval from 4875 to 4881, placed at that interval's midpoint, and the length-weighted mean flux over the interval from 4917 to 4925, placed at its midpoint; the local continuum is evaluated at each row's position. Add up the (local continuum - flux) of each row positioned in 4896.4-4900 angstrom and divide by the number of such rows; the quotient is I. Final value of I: 0.11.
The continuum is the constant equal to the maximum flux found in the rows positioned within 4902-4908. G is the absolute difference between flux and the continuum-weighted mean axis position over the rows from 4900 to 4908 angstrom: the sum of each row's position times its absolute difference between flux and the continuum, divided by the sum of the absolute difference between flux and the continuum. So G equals 4904.3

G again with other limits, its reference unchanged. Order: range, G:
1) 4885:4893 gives 4888.5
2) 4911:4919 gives 4915.6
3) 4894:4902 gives 4896.7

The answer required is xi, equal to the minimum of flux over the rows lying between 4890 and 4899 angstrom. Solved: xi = 9.86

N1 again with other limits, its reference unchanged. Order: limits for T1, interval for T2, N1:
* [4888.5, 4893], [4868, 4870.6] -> -0.0061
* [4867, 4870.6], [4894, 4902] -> -0.0006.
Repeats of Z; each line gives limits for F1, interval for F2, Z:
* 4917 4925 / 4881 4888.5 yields 0.07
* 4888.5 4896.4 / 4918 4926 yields 0.00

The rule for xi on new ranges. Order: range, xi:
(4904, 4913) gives 9.69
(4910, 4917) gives 9.73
